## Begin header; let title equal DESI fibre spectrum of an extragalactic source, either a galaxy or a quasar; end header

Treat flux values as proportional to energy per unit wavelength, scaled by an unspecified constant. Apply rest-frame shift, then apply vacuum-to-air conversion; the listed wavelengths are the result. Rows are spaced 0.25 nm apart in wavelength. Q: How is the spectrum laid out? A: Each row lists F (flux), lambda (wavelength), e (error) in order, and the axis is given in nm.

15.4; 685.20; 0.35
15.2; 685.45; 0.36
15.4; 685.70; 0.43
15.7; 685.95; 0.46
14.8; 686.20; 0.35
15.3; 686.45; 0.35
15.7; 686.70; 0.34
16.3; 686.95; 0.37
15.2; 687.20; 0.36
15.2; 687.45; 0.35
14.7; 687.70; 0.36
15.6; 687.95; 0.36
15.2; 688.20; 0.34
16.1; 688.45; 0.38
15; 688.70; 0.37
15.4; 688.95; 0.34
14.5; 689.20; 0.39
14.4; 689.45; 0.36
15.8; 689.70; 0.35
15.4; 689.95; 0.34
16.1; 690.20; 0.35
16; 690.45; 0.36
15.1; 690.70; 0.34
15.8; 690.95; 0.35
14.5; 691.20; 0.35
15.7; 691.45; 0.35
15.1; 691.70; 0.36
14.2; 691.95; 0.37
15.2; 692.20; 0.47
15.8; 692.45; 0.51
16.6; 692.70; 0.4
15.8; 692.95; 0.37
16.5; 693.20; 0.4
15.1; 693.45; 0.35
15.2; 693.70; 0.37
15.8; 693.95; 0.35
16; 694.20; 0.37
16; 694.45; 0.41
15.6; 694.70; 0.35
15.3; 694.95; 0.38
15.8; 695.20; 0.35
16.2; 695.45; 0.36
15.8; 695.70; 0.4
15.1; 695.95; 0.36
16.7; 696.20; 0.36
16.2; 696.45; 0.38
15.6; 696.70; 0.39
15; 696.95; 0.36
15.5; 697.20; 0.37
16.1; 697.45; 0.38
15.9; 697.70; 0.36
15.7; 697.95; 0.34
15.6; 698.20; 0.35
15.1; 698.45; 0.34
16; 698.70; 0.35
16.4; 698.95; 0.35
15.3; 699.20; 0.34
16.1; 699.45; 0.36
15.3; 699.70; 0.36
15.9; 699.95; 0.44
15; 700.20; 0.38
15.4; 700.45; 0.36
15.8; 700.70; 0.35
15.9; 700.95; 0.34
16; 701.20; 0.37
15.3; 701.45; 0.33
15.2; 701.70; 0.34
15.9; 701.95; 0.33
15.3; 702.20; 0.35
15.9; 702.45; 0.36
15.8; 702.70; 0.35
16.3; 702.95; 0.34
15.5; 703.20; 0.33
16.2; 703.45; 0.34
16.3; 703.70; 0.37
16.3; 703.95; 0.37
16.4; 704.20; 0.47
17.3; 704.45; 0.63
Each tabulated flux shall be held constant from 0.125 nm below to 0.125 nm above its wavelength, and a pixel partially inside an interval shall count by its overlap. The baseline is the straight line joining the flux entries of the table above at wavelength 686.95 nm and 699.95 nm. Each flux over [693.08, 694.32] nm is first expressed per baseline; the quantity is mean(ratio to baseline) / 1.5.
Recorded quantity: 0.651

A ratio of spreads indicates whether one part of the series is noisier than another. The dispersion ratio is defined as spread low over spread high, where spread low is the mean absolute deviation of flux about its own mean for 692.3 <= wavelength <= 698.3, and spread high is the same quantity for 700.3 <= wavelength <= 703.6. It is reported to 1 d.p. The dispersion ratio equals 1.2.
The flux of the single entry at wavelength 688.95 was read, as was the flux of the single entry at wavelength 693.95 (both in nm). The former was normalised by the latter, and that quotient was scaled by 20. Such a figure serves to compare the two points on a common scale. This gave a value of 19.5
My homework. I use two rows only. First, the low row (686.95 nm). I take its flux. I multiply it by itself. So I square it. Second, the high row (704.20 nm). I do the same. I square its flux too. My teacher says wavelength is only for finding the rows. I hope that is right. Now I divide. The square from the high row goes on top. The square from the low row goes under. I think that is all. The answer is 1.01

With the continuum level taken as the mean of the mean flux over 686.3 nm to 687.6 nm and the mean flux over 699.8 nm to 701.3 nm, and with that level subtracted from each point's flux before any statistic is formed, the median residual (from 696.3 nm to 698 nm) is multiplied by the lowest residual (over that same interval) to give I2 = -0.1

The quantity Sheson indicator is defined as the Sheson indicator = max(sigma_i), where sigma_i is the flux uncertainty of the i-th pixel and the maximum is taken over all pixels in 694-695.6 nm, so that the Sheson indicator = 0.410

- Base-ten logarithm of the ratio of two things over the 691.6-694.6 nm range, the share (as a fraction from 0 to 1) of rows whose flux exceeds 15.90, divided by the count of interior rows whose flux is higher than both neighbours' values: -0.78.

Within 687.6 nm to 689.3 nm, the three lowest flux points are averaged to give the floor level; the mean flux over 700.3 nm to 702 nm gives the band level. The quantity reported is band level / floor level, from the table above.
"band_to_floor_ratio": 1.06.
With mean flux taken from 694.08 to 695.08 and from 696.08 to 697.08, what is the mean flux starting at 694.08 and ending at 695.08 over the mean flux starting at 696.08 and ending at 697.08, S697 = 0.991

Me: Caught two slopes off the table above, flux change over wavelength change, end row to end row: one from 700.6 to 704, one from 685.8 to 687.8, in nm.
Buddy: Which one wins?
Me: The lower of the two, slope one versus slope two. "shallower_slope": -0.57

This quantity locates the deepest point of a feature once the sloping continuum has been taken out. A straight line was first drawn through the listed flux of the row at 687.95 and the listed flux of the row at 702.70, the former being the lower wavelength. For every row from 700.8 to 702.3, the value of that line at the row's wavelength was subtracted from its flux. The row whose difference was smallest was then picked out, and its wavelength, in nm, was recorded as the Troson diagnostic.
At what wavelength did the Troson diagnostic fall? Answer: 701.70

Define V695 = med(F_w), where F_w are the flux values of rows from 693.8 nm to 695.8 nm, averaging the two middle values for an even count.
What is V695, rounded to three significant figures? 15.8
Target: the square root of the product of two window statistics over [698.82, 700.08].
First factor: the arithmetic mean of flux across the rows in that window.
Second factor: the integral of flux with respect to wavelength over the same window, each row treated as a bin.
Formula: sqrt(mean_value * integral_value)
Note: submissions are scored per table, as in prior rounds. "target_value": 17.7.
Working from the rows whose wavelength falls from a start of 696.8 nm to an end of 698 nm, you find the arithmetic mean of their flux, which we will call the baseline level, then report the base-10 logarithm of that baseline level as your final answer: 1.194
